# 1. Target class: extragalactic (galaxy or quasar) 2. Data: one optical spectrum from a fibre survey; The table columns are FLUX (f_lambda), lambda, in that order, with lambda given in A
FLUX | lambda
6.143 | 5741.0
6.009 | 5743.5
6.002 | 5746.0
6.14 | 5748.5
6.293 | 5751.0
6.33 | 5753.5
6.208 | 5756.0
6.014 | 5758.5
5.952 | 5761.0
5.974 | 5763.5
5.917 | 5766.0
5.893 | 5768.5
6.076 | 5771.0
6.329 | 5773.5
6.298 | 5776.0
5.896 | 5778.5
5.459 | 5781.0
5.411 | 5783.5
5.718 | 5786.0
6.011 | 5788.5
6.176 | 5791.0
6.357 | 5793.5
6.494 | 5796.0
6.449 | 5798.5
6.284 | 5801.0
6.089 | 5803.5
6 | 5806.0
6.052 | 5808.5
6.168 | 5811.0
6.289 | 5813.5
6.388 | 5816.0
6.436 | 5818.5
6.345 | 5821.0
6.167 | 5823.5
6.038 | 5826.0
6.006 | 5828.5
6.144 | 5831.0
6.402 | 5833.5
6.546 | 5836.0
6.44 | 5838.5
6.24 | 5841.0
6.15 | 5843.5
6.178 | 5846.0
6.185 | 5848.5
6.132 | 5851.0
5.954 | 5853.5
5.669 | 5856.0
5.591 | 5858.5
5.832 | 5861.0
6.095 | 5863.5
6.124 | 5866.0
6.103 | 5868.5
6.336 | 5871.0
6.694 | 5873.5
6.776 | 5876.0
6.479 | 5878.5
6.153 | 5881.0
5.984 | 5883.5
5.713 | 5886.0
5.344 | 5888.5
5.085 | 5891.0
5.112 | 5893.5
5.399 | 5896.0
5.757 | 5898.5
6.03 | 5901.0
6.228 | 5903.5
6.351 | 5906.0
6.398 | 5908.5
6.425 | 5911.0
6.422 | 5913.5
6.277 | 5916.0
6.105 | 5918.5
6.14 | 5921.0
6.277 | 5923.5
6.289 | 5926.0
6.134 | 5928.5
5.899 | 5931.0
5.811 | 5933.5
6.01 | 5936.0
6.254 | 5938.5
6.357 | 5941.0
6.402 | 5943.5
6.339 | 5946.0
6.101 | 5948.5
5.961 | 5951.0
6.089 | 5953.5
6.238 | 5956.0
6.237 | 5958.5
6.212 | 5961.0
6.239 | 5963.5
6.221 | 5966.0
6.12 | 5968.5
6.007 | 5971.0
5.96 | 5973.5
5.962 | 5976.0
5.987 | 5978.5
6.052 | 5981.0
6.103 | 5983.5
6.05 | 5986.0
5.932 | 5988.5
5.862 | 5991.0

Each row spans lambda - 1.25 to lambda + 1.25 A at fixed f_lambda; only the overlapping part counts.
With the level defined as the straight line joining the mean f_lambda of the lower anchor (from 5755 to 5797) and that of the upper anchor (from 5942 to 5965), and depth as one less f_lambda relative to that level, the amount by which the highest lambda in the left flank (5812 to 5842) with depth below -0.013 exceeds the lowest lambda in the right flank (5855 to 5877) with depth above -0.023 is -15.0 A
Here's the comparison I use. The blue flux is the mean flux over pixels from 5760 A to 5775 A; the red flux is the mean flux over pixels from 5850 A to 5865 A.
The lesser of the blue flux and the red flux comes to 5.88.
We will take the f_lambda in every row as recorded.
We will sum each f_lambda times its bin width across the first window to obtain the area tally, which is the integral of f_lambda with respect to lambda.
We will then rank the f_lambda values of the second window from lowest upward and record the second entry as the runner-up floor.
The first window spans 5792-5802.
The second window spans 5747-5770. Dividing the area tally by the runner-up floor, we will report 10.8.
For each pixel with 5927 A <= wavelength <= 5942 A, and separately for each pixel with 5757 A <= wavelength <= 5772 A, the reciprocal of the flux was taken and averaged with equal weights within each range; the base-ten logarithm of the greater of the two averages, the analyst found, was -0.776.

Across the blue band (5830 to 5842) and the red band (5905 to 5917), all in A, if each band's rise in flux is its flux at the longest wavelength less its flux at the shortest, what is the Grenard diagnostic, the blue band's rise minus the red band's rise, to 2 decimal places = 0.17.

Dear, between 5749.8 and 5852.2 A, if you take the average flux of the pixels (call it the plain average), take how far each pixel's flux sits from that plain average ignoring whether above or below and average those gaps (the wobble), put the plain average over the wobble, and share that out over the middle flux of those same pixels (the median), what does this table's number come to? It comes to 5.3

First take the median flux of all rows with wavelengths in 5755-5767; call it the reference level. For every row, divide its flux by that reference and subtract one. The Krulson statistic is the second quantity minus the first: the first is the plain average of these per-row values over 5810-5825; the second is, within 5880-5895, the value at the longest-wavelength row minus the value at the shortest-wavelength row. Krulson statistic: -0.23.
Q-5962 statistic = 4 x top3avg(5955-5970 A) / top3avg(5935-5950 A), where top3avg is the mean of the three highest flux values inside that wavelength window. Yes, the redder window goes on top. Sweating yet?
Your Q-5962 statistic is 3.92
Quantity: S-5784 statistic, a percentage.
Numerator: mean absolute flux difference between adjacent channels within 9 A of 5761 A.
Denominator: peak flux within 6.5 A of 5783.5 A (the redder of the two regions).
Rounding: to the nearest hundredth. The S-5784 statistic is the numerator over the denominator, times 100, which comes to 1.33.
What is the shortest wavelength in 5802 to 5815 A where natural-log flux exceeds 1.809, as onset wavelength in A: 5811.0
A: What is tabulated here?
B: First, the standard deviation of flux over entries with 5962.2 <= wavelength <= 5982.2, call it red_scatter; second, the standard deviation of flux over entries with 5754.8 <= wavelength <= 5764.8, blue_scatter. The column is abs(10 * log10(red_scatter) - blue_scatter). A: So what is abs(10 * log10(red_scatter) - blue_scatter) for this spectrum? 10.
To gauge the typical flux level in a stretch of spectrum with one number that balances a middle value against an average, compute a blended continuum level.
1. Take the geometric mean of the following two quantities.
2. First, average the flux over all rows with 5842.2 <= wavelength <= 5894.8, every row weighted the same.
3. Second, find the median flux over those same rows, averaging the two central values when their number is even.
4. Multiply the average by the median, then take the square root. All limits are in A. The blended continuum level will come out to 6.04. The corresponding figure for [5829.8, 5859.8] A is 6.15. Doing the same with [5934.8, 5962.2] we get 6.22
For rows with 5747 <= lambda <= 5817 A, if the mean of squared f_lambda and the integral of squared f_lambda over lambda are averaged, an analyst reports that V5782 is 1321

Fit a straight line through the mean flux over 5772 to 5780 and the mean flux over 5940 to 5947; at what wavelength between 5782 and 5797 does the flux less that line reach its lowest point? 5783.5 A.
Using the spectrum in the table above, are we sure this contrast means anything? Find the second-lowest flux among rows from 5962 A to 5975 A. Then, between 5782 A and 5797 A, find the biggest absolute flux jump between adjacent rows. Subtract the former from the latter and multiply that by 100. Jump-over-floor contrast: -570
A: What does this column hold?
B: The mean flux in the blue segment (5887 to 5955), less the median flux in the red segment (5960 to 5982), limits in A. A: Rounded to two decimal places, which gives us -0.02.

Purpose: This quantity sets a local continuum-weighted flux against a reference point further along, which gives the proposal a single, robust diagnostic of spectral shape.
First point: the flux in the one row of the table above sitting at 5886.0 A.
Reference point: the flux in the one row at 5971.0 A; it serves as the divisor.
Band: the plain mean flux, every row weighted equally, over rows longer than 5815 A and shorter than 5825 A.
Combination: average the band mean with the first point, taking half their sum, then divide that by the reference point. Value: 1.00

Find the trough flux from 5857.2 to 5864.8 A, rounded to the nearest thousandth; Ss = 5.591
